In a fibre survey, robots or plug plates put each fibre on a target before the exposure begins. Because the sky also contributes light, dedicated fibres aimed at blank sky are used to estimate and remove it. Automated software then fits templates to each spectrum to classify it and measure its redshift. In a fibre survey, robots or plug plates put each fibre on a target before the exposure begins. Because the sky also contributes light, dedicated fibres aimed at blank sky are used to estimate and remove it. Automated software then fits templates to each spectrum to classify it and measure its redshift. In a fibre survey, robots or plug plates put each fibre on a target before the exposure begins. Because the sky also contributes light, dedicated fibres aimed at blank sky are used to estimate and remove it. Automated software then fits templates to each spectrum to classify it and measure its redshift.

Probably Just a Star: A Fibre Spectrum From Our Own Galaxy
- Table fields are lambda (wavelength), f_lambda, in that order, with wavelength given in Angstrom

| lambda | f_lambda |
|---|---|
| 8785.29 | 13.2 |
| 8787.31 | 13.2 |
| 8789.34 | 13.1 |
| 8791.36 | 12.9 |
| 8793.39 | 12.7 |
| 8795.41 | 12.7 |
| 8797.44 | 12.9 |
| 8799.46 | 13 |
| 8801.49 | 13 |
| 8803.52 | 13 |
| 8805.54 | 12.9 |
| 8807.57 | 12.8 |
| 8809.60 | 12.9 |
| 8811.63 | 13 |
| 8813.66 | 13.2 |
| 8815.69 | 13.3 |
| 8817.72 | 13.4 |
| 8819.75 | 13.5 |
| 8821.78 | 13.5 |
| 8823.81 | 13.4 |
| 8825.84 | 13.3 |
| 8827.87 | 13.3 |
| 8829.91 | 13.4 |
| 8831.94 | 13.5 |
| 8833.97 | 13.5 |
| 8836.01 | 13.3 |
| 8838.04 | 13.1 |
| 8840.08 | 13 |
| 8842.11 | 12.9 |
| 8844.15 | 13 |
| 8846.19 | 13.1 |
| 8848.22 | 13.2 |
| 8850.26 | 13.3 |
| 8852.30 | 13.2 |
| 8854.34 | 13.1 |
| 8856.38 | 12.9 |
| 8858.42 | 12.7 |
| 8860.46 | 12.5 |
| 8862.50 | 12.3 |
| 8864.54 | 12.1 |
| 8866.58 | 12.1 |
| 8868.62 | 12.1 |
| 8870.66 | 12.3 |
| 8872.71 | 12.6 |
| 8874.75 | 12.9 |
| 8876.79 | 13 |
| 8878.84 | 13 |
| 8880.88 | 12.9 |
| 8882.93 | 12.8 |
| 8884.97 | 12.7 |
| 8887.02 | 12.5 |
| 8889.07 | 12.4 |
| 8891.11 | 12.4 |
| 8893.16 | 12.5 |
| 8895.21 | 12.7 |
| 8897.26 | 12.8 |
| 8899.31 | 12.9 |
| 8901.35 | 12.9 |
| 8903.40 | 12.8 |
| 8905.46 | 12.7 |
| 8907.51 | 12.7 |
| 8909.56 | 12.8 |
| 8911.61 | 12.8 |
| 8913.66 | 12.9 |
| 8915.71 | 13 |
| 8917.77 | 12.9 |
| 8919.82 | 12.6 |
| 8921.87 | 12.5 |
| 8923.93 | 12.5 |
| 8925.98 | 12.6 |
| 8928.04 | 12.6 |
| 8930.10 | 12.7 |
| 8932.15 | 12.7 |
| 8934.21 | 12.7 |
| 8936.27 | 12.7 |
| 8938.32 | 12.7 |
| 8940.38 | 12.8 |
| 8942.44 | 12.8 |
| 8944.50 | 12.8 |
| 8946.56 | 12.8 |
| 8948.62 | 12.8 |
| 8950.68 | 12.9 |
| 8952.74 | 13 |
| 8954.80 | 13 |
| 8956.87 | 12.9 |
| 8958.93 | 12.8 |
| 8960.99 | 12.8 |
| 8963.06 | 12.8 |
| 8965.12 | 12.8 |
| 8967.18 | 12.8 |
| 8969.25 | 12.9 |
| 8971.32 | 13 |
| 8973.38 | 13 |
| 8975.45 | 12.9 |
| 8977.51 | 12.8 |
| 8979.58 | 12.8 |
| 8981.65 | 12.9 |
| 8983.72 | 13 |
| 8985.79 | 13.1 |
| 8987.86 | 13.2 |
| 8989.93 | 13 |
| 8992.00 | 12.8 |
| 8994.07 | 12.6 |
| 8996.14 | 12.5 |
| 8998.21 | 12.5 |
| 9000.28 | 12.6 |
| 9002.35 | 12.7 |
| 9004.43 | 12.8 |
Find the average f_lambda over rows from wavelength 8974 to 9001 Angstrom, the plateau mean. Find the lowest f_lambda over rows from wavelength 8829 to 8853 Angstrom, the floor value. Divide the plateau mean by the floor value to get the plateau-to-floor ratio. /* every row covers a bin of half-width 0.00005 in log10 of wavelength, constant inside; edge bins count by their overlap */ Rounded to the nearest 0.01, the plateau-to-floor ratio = 0.99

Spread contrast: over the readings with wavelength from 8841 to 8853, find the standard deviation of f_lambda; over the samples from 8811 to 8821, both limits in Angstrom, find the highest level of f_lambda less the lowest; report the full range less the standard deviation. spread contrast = 0.4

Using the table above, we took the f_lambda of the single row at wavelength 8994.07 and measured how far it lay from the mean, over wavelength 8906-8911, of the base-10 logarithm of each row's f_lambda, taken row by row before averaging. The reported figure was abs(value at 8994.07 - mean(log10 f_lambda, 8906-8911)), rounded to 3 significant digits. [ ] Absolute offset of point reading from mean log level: 11.5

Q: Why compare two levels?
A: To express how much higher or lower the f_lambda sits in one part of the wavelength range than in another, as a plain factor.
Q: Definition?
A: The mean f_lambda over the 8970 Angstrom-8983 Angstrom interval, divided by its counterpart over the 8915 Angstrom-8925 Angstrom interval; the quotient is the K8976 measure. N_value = 1.02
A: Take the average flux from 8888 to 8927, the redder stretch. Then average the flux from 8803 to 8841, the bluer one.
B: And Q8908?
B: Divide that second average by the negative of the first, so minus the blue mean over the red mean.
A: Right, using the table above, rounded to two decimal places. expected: -1.04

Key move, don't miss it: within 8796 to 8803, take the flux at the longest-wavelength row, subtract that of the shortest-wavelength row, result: 0.10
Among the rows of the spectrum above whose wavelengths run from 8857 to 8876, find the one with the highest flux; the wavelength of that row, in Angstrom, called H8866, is 8874.75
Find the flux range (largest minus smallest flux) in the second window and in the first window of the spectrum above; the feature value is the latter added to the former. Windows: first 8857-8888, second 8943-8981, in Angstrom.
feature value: 1.1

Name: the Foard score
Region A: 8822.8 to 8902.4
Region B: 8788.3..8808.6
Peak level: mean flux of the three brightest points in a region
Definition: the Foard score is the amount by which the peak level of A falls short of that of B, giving -0.43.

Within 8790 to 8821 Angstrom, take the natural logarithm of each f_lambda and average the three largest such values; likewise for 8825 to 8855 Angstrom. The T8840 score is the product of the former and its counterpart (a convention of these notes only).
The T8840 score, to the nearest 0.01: 6.75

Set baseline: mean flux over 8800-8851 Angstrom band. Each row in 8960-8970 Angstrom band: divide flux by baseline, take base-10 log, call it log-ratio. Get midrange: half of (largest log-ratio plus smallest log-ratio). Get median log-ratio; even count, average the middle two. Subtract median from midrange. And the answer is 0.002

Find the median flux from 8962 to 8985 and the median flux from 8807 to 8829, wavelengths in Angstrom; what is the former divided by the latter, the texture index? 0.97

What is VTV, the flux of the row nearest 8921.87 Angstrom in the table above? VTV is 12.5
